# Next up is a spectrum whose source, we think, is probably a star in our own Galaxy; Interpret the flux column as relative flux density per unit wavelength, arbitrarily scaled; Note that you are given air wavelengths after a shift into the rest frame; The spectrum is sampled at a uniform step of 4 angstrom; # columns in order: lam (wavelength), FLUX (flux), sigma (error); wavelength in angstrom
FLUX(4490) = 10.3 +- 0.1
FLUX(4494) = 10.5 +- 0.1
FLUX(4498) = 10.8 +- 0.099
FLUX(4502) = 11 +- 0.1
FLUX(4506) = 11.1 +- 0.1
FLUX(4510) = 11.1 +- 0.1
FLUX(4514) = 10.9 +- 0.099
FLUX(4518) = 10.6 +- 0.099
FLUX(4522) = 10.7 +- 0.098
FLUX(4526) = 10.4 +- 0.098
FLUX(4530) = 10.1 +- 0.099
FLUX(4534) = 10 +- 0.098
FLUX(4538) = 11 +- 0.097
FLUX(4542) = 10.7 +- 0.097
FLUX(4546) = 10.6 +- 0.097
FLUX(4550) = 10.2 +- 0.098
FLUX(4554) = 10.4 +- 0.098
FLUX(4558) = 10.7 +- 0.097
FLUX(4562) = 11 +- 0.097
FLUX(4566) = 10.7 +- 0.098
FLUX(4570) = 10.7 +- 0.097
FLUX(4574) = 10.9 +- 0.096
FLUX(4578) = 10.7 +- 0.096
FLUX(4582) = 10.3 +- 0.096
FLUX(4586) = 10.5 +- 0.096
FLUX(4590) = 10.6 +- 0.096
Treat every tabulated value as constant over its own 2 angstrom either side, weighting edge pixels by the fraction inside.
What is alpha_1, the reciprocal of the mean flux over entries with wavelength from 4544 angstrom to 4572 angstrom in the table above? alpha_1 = 0.0942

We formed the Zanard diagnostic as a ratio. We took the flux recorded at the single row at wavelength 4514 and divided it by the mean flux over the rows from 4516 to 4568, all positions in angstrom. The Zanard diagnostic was 1.03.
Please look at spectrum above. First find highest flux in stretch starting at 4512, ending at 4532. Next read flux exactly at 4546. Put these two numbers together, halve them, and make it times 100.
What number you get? 1075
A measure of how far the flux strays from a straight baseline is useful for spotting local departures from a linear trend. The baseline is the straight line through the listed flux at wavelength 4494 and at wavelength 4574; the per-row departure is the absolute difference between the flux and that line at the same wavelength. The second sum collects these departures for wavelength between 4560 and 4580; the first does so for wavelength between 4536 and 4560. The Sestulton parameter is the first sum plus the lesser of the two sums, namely 2.3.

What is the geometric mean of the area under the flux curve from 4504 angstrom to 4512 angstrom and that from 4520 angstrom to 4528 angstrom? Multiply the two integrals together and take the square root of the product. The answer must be 86.6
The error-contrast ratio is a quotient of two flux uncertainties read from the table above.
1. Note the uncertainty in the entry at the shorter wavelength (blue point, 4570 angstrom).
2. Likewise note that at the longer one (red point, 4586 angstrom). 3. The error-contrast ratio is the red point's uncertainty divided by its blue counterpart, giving 0.990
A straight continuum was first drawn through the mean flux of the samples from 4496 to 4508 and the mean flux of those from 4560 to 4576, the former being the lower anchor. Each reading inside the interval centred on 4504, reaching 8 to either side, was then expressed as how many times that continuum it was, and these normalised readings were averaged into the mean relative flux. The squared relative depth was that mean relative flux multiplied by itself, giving 1.01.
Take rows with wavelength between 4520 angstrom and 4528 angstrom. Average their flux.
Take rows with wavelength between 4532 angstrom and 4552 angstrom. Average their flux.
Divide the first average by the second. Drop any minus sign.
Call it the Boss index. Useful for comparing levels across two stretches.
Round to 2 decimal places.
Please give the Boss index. 1.00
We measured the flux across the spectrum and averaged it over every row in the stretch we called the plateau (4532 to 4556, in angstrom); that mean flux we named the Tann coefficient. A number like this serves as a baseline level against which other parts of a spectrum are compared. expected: 10.5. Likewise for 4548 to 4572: 10.6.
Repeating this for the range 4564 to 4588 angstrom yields 10.6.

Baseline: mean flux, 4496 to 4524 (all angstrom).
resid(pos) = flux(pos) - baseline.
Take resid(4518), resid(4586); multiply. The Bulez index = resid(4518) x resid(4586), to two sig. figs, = 0.11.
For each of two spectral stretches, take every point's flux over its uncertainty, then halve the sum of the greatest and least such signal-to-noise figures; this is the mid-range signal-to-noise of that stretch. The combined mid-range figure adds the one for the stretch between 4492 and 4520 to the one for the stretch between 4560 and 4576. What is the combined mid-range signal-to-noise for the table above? 219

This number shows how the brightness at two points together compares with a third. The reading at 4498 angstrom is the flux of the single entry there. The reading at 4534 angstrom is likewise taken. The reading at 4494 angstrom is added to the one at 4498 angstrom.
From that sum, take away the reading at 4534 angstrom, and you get 11.3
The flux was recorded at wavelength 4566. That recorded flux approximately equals 10.7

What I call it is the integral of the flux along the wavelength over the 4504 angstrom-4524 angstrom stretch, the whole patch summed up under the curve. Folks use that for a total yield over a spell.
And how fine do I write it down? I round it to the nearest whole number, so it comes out 218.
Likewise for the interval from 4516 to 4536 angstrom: 207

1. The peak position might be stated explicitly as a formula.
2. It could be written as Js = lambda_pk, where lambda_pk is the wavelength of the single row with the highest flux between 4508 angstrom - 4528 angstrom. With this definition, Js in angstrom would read 4510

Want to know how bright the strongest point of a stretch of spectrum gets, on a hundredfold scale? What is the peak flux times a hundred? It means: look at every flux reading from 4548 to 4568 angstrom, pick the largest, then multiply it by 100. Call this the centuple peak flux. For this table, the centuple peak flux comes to 1100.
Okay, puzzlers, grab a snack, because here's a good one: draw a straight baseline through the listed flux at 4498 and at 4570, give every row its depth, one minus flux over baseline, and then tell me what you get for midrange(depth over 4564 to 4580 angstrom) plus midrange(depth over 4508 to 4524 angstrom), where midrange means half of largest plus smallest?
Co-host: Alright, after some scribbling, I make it -0.016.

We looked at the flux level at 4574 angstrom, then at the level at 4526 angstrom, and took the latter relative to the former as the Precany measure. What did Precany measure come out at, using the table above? 0.95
